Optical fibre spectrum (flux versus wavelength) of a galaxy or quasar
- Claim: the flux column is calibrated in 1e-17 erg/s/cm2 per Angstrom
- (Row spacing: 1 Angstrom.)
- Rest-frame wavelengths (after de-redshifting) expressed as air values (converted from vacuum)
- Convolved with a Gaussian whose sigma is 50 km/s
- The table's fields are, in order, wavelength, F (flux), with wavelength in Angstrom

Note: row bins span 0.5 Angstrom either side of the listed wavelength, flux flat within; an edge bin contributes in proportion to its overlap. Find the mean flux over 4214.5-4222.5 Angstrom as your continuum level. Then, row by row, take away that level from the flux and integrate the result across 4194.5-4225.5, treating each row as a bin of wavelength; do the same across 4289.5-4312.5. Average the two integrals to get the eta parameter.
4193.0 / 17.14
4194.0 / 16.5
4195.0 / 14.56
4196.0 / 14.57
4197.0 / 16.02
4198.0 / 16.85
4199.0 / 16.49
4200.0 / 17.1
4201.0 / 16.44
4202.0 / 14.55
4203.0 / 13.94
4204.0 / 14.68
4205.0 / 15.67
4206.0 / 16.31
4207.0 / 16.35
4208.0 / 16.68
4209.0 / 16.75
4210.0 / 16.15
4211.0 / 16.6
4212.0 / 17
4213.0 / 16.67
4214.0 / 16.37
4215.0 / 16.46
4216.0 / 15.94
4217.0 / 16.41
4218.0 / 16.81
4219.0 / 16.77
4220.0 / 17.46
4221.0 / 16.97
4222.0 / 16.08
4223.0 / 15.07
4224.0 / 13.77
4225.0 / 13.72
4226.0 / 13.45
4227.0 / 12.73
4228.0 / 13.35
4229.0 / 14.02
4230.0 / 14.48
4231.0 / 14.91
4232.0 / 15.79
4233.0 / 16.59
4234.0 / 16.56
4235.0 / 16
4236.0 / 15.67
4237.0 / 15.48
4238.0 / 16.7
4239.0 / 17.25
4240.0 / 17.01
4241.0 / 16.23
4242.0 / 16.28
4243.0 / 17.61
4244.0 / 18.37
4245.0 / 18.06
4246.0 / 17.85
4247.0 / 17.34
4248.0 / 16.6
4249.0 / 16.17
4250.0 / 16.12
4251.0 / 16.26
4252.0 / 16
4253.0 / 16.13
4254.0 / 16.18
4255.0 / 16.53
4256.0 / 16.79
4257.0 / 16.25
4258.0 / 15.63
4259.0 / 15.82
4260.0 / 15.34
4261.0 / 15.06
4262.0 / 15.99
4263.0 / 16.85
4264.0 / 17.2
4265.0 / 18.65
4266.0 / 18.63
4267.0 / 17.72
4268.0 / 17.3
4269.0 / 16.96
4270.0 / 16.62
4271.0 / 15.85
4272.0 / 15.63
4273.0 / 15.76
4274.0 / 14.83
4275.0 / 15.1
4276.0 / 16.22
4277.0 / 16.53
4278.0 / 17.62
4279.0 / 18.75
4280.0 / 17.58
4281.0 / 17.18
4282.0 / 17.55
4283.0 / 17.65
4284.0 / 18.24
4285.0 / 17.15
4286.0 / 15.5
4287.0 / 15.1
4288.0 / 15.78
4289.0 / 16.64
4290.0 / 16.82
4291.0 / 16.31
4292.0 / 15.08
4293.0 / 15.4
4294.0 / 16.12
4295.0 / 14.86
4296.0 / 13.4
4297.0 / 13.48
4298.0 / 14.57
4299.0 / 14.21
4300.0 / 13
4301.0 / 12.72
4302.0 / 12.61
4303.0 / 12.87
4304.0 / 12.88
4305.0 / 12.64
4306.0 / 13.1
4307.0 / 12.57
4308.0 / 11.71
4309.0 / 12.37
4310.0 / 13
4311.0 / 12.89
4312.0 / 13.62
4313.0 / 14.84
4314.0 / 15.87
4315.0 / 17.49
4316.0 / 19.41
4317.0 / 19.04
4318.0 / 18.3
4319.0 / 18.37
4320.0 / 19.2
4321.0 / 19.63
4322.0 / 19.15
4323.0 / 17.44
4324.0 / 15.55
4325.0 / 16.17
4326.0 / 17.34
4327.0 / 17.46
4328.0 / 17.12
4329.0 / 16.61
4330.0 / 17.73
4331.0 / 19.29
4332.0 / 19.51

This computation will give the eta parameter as -43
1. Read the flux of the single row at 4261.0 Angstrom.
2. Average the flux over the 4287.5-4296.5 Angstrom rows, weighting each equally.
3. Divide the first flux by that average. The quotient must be 0.97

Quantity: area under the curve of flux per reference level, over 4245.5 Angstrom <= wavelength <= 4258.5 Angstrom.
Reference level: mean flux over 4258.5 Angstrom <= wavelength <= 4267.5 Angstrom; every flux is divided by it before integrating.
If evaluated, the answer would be 13 Angstrom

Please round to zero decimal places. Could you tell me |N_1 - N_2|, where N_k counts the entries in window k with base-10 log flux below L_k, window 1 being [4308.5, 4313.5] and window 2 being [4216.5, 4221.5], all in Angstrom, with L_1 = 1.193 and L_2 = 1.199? 5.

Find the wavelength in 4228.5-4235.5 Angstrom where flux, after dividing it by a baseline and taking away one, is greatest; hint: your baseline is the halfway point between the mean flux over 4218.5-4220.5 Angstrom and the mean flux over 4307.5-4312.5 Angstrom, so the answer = 4233.0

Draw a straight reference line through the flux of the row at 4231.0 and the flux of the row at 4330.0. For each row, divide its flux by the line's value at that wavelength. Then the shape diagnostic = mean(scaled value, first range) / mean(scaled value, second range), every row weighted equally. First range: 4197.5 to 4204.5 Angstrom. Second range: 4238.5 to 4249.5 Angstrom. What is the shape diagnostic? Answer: 1.00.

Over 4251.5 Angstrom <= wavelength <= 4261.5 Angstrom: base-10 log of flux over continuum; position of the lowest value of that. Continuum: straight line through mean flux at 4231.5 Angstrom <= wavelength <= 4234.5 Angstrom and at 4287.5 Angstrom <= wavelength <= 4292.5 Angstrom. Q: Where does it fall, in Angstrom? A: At 4261.0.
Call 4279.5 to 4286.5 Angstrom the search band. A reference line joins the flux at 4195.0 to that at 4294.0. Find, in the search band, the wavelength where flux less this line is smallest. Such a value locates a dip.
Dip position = 4286.0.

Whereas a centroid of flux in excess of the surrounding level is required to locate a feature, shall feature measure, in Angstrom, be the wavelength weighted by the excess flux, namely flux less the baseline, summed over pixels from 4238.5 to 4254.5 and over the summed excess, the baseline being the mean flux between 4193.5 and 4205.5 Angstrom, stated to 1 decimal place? 4245.1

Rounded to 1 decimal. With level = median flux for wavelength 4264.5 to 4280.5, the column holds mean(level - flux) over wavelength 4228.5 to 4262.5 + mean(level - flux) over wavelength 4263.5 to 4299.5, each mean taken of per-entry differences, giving 1.0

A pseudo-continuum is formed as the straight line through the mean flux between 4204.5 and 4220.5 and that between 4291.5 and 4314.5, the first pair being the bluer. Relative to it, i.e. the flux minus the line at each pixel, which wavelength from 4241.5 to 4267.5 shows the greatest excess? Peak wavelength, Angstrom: 4266.0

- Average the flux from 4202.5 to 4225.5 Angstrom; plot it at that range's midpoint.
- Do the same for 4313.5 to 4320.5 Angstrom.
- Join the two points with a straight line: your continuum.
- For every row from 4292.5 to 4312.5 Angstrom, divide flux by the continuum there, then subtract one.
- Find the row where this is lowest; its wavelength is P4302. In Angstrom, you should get 4308.0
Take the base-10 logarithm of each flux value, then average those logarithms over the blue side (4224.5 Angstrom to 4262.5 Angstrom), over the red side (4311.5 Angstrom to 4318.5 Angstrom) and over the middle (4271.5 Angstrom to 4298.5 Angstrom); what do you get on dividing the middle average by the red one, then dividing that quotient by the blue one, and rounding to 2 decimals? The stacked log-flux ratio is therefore 0.82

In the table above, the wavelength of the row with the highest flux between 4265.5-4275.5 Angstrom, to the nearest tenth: 4266.0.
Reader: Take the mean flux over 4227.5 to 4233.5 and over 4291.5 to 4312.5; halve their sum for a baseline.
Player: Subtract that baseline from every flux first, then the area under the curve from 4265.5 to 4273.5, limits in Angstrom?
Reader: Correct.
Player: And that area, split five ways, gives 4.22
